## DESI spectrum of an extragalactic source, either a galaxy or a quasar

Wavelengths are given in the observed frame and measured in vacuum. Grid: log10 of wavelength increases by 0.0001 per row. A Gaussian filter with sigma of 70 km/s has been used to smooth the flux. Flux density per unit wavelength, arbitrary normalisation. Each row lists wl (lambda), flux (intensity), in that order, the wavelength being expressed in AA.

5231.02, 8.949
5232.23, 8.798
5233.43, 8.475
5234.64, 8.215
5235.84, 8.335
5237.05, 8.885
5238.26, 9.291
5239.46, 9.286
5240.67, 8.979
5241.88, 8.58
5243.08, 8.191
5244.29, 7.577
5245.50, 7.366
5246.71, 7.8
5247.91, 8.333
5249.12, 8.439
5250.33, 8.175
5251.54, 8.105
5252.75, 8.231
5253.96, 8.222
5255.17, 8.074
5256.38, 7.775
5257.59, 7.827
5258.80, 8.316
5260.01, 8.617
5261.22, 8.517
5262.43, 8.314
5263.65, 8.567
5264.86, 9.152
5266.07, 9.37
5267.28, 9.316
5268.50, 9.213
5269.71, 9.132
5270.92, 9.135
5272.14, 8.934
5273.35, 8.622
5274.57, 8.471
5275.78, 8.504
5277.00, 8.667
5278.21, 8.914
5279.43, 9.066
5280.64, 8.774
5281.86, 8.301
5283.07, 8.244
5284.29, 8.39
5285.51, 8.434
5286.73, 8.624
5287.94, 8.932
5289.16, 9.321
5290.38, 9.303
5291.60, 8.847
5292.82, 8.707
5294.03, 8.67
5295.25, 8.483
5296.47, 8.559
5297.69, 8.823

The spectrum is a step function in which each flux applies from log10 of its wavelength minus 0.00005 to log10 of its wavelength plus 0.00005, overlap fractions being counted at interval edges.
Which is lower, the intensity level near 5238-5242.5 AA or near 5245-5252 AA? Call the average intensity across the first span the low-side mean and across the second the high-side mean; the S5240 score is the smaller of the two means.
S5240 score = 8.0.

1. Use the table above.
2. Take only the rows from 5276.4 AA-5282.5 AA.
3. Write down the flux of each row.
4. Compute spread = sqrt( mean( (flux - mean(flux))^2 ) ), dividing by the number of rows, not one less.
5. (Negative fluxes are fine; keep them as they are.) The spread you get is 0.26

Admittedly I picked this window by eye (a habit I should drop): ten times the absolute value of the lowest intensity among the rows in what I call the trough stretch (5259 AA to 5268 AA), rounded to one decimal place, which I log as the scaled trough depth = 83.1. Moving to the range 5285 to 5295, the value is 84.3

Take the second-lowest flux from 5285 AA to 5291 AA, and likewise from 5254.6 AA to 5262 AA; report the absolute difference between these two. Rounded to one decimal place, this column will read 0.8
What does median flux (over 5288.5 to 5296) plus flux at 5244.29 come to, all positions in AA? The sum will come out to 16.4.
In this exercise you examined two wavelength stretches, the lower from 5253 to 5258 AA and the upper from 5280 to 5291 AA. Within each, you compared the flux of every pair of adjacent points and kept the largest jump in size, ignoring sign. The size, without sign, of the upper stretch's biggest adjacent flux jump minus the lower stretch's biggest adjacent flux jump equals 0.17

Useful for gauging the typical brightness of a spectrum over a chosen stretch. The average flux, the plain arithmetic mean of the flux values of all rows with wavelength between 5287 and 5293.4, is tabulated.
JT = 9.0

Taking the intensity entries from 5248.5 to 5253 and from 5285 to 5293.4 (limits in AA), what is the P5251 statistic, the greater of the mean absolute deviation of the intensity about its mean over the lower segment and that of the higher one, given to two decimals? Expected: 0.26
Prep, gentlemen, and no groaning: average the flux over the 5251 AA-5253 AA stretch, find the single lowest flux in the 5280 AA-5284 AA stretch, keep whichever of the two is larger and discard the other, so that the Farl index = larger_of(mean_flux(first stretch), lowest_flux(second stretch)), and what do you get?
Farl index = 8.24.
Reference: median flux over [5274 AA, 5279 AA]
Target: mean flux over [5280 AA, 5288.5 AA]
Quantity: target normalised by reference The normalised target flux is 0.99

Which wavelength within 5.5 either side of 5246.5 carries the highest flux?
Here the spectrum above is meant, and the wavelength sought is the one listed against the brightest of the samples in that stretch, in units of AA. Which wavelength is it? 5241.88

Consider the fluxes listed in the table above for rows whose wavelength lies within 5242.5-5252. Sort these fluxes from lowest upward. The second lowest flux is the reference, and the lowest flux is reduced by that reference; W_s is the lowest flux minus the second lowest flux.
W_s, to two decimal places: -0.21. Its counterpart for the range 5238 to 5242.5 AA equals -0.40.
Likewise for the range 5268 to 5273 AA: -0.20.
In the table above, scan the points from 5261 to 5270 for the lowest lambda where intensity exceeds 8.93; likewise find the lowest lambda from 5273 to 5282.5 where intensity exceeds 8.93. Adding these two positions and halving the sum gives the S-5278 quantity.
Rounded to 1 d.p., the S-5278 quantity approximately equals 5272.1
